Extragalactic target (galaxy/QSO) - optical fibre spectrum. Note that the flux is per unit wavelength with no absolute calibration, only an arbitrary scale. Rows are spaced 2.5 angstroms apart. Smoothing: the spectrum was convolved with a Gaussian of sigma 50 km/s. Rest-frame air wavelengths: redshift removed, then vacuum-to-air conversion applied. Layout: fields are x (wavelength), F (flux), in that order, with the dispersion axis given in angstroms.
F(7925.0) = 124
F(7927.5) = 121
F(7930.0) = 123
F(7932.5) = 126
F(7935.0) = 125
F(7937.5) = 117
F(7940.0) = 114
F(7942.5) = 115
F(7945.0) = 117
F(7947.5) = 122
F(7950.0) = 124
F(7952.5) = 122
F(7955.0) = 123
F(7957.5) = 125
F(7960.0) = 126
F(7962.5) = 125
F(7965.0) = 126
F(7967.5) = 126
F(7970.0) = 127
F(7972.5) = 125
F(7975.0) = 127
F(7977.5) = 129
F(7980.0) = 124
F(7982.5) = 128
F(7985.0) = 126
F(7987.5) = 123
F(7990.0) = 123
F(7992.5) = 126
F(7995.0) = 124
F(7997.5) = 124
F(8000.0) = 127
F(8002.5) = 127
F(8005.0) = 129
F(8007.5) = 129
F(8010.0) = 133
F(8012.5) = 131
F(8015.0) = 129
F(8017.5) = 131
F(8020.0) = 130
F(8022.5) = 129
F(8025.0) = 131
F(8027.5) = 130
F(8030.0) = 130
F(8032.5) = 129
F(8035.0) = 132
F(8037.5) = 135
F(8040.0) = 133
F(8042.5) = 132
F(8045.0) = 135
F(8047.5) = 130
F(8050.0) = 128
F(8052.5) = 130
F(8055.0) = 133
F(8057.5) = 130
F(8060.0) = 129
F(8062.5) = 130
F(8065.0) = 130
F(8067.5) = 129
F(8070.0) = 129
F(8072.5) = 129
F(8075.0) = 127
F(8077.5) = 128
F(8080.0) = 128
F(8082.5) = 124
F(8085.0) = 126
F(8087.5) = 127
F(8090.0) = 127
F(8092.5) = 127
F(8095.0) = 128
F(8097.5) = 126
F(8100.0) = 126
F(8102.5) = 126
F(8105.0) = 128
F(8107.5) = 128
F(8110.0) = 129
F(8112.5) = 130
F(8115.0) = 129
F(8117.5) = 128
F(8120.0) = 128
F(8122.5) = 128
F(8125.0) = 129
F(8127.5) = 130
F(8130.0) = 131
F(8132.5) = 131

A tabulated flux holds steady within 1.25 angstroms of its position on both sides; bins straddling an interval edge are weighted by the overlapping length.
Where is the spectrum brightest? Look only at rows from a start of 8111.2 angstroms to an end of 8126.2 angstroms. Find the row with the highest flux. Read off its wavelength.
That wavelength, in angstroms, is 8112.5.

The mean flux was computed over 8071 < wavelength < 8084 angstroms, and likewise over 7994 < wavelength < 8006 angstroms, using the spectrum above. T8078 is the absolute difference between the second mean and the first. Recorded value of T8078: 1.0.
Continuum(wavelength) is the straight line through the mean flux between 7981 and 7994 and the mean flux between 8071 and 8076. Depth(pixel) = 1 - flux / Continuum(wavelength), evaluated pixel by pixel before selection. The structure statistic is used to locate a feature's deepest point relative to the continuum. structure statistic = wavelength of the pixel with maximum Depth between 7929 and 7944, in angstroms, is 7940.0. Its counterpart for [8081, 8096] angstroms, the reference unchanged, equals 8082.5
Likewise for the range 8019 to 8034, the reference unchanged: 8032.5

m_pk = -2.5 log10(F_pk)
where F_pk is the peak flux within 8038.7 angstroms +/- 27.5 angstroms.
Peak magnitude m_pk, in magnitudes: -5.33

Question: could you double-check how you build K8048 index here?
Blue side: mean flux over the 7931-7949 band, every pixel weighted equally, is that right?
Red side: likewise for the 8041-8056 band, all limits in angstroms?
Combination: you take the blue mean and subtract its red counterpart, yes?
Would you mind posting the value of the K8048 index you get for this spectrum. -12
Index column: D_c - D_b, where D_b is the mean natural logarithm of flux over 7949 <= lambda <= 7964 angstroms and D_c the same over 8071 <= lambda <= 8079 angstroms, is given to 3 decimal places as 0.030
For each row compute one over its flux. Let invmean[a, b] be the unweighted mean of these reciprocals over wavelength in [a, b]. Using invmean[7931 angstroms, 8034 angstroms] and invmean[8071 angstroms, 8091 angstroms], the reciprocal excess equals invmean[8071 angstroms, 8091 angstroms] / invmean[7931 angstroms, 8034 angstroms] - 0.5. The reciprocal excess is 0.489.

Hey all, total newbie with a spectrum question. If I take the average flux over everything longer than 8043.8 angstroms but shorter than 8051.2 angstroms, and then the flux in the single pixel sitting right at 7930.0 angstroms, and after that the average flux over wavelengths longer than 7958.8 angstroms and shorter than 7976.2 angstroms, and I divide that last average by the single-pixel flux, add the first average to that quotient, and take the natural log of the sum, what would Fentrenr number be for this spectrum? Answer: 4.88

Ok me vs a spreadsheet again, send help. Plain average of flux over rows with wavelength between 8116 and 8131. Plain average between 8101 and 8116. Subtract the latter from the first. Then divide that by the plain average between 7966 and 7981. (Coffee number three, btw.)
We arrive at 0.005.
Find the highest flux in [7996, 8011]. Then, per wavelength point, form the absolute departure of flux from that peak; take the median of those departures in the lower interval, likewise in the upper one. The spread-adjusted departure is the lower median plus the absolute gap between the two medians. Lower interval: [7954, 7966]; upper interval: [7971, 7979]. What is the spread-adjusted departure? 10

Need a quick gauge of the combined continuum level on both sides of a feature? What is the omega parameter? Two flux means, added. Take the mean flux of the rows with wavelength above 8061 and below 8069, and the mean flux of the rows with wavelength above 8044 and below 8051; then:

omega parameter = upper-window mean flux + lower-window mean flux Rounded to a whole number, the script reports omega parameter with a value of 261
